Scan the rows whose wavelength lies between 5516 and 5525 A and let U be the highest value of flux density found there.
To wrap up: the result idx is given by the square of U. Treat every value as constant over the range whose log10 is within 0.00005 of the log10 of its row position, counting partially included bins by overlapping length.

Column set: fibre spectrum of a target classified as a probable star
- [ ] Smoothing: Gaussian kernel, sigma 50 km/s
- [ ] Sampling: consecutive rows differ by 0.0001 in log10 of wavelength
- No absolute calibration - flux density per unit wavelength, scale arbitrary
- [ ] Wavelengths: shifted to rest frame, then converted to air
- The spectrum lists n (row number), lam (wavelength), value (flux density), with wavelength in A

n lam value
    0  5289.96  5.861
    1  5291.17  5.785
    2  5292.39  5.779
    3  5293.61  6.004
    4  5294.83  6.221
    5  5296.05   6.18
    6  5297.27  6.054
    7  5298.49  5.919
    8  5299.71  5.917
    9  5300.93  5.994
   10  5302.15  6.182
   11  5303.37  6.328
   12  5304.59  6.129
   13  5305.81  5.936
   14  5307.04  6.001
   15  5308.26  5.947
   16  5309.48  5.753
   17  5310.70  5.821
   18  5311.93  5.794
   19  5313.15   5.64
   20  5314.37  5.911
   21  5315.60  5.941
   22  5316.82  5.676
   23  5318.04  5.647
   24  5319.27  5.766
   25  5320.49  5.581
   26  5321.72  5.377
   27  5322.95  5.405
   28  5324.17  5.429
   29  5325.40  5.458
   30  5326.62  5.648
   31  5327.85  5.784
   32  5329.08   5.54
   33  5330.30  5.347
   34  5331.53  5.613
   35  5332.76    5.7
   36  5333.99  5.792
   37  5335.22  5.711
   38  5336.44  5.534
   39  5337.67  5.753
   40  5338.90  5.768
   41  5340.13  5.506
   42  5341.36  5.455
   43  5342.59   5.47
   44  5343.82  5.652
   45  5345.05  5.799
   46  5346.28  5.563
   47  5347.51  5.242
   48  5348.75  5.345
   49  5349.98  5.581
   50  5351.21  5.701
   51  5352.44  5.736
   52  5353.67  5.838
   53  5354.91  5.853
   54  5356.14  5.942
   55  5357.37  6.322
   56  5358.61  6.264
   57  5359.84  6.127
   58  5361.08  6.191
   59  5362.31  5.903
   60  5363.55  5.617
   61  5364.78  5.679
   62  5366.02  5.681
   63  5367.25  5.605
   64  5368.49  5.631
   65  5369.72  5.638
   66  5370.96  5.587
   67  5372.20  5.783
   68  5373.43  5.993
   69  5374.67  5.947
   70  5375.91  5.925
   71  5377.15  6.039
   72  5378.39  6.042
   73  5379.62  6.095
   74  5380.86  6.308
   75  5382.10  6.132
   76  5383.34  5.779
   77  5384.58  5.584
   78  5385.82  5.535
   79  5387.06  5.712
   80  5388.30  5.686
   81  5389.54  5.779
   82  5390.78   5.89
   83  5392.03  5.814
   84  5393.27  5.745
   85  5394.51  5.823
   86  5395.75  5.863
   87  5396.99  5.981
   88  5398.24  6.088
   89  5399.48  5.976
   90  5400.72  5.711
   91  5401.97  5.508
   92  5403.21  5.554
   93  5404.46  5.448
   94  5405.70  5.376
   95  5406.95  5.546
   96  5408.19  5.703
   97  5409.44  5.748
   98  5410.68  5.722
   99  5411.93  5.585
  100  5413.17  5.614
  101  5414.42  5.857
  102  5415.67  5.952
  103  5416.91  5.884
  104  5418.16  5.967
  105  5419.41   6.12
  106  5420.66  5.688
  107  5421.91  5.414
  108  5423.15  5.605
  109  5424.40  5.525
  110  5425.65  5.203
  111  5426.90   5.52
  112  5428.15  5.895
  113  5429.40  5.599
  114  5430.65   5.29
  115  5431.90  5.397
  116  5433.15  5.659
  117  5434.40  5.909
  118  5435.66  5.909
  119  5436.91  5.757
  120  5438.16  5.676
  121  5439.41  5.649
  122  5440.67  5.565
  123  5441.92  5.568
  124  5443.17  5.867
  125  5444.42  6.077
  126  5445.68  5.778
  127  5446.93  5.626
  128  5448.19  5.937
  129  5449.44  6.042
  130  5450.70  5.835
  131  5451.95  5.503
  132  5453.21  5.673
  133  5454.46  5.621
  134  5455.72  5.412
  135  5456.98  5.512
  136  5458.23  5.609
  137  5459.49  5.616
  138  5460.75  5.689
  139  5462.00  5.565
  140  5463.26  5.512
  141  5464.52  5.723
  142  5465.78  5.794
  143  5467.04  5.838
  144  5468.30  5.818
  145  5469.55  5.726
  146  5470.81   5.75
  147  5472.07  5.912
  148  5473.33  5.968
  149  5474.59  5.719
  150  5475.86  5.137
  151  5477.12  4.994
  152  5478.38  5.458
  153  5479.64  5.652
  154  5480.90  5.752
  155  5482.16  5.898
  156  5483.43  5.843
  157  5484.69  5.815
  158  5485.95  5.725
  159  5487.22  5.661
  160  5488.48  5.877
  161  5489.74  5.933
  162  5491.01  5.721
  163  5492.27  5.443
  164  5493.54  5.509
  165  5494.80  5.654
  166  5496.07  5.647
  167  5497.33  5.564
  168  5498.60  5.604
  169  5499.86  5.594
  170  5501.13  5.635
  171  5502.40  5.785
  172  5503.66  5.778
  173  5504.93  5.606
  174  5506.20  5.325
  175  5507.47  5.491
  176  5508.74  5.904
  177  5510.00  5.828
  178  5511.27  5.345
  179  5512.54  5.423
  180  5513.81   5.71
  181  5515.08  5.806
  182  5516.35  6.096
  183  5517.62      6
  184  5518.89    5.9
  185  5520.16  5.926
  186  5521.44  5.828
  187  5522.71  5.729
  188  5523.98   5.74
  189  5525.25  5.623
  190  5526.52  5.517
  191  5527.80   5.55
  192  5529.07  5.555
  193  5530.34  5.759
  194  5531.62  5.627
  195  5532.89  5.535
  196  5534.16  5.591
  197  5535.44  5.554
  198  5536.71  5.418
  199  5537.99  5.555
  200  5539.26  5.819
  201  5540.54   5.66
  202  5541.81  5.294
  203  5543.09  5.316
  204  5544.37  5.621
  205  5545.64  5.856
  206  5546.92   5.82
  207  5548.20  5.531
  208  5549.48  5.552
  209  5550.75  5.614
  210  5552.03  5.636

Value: 37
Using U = 6.096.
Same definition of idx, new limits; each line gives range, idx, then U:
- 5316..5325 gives 33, 5.766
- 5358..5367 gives 39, 6.264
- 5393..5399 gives 37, 6.088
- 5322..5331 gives 33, 5.784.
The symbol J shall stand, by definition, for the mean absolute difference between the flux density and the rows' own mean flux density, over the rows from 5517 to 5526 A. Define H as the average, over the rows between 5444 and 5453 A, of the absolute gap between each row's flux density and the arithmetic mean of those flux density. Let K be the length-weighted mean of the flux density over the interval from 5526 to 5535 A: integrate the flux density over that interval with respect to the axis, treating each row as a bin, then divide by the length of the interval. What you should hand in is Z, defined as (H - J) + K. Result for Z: 5.65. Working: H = 0.17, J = 0.106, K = 5.59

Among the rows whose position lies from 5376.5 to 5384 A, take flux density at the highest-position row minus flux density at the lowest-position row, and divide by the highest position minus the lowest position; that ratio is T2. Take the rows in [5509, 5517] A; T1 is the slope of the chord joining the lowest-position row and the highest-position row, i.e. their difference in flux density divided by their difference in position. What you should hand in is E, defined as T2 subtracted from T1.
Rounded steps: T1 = 0.04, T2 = -0.042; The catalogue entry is 0.08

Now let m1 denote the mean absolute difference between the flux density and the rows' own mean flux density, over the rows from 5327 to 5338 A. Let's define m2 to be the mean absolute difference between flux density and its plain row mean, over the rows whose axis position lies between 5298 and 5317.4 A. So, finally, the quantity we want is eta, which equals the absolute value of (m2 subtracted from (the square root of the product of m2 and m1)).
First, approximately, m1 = 0.118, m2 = 0.13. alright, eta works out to 0.004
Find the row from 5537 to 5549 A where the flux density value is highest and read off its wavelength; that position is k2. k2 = 5545.64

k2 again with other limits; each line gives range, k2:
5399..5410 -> 5399.48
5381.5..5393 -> 5382.10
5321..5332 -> 5327.85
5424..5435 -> 5434.40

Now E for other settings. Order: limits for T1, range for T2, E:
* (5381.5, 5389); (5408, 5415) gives -0.10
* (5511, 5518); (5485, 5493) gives 0.15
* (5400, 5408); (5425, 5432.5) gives -0.06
